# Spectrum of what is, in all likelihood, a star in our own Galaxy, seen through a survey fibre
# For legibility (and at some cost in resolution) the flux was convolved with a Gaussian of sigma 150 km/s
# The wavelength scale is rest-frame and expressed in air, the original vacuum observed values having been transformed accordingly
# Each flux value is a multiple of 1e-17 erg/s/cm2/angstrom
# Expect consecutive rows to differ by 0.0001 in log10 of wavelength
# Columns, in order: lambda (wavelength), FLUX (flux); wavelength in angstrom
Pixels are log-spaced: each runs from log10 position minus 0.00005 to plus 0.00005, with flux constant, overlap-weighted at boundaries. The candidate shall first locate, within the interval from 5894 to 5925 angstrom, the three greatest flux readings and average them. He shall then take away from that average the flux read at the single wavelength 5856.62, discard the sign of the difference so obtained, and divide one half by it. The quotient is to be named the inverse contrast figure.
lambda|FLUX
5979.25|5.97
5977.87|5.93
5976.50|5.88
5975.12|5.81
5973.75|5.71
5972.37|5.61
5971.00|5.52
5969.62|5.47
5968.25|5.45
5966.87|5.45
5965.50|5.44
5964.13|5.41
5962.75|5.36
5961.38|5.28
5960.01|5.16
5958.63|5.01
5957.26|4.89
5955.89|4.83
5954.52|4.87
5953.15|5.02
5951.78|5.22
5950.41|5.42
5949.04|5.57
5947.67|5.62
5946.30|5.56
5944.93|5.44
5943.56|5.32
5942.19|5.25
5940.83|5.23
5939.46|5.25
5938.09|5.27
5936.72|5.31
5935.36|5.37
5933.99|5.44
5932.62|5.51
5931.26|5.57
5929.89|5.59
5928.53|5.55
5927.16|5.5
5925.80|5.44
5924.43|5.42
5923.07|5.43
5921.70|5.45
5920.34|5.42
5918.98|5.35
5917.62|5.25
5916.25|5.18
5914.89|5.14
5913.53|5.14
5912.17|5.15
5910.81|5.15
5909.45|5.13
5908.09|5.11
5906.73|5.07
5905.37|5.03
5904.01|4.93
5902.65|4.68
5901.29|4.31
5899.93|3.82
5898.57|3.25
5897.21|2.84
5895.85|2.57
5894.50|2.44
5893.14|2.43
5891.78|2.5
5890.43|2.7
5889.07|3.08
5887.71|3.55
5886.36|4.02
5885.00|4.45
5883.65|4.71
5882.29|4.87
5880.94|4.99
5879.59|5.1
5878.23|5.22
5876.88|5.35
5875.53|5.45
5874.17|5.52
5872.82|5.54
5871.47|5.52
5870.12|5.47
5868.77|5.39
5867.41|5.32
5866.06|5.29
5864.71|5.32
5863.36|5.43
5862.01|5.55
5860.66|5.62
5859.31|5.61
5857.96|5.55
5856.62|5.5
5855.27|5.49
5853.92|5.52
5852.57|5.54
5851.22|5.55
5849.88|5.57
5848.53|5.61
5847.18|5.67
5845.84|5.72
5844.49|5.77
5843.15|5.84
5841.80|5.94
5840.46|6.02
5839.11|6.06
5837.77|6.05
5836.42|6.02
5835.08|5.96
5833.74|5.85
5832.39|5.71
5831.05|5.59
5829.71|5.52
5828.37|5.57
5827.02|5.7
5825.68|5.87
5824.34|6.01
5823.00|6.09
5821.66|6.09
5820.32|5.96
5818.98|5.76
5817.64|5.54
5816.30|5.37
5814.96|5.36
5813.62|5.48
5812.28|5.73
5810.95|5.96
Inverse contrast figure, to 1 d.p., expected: 7.5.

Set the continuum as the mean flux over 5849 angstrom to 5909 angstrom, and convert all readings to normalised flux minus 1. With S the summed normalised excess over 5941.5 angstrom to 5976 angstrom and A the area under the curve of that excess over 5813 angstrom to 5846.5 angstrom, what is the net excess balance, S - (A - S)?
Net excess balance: -0.9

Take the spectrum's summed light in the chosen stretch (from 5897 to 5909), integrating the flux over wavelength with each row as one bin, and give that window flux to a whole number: 53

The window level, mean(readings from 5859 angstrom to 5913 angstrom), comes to 4.6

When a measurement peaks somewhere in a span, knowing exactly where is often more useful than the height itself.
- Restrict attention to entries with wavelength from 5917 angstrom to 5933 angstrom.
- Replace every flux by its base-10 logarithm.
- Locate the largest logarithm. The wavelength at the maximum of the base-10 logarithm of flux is 5929.89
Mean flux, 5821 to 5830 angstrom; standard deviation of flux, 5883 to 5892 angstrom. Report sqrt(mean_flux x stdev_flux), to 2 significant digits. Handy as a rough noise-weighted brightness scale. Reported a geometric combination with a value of 2.2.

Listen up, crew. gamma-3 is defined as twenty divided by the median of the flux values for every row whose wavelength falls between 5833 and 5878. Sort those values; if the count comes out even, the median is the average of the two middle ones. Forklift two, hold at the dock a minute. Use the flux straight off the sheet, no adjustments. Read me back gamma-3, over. 3.6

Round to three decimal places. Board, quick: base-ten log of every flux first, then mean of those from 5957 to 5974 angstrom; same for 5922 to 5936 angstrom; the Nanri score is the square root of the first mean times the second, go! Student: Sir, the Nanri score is 0.734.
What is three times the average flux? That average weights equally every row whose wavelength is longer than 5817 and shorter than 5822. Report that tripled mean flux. 17.5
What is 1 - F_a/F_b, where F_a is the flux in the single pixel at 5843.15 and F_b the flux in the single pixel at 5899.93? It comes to -0.53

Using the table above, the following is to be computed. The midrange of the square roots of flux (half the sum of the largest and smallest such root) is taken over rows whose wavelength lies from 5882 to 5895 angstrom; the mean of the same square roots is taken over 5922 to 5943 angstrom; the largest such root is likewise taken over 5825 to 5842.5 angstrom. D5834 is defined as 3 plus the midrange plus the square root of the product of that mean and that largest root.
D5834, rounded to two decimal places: 7.28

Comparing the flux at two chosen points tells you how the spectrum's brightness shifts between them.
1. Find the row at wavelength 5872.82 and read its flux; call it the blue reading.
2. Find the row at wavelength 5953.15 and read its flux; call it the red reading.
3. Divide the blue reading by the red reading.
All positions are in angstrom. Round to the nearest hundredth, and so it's 1.10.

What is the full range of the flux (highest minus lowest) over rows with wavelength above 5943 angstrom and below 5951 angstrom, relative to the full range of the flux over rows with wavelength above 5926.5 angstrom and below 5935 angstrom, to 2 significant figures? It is 2.0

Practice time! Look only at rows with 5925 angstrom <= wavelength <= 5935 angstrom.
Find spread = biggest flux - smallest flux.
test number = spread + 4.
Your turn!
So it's 4.15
